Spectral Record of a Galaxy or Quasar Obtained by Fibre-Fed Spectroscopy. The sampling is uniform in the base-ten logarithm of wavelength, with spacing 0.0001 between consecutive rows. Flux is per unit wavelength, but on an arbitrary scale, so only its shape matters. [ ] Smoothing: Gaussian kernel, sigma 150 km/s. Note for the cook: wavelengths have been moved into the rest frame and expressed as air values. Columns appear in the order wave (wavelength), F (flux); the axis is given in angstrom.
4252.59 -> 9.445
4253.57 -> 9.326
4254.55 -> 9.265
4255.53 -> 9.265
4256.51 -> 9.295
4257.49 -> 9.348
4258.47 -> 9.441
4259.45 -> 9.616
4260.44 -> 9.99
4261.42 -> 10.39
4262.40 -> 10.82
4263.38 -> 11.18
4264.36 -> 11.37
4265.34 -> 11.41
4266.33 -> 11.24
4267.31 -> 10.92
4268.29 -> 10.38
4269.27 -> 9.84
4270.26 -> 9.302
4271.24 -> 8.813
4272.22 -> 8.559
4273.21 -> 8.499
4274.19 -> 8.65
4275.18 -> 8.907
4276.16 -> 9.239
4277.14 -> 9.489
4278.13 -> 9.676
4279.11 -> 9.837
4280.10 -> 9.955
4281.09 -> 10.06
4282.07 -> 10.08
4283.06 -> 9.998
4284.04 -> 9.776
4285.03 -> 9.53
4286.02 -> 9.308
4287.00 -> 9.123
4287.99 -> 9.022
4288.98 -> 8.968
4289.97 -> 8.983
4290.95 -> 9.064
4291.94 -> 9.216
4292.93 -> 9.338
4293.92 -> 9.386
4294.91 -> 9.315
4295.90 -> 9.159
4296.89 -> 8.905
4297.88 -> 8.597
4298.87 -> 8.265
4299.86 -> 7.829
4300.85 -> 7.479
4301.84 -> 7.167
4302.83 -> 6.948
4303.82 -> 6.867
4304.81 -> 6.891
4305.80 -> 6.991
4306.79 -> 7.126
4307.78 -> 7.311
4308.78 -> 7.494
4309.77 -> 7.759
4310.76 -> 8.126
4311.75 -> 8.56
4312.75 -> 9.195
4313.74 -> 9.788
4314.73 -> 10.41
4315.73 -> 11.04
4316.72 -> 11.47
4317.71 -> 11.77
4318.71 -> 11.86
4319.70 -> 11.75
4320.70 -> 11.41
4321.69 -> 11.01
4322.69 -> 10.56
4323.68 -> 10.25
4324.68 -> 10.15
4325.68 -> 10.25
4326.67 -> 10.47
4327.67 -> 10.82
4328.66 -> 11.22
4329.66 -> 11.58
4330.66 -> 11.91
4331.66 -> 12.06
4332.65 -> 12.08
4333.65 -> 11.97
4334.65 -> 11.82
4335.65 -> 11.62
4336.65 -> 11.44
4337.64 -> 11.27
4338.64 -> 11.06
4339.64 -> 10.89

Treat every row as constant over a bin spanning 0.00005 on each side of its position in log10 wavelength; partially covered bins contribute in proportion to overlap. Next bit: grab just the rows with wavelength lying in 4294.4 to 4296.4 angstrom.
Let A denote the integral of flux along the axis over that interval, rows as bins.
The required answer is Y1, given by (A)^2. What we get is 340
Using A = 18.4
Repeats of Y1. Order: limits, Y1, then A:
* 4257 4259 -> 354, 18.8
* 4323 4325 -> 420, 20.5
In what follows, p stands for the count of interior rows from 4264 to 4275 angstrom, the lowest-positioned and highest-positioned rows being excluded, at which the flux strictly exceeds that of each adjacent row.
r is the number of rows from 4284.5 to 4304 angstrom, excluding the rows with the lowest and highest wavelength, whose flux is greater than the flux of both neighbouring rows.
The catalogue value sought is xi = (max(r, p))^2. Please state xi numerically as 1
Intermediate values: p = 1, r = 1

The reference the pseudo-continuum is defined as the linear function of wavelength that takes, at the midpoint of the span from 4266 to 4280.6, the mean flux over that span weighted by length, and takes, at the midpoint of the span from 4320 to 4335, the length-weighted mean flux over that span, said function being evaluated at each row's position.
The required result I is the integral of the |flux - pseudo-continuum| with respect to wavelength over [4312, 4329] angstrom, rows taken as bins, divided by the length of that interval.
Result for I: 0.7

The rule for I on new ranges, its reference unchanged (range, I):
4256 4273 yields 1.1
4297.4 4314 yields 2.8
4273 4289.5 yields 0.5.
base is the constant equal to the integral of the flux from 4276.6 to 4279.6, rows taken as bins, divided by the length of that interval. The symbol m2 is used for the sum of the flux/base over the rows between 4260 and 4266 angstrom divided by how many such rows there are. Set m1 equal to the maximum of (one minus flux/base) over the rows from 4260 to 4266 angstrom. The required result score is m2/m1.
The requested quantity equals -35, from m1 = -0.03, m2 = 1.12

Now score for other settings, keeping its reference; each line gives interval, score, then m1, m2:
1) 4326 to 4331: -14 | -0.08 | 1.16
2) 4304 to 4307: 3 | 0.29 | 0.72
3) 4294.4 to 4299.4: 6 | 0.15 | 0.91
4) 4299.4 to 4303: 3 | 0.28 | 0.76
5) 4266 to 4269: -15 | -0.07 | 1.12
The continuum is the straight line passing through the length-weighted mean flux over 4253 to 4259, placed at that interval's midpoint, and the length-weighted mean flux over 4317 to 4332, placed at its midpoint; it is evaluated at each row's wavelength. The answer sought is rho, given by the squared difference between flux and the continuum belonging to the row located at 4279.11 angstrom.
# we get 0.0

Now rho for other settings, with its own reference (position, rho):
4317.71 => 0.7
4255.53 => 0.0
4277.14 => 0.2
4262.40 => 1.8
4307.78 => 11.4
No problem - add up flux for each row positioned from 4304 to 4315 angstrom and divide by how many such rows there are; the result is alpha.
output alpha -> 8.2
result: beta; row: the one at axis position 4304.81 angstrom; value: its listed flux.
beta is 6.891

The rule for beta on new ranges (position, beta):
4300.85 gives 7.479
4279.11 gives 9.837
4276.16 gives 9.239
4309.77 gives 7.759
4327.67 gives 10.82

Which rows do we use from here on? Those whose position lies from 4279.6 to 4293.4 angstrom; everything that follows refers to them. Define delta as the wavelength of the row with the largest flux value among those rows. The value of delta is 4282.07 angstrom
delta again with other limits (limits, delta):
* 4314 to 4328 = 4318.71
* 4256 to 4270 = 4265.34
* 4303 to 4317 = 4316.72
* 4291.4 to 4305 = 4293.92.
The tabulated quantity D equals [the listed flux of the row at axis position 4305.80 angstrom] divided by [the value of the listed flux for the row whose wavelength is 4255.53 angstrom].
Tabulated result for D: 0.75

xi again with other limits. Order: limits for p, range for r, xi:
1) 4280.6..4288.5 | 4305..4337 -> 4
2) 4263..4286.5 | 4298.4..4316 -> 4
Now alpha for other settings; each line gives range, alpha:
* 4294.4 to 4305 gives 7.9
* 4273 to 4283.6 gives 9.5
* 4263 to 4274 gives 10.1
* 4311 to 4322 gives 10.8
